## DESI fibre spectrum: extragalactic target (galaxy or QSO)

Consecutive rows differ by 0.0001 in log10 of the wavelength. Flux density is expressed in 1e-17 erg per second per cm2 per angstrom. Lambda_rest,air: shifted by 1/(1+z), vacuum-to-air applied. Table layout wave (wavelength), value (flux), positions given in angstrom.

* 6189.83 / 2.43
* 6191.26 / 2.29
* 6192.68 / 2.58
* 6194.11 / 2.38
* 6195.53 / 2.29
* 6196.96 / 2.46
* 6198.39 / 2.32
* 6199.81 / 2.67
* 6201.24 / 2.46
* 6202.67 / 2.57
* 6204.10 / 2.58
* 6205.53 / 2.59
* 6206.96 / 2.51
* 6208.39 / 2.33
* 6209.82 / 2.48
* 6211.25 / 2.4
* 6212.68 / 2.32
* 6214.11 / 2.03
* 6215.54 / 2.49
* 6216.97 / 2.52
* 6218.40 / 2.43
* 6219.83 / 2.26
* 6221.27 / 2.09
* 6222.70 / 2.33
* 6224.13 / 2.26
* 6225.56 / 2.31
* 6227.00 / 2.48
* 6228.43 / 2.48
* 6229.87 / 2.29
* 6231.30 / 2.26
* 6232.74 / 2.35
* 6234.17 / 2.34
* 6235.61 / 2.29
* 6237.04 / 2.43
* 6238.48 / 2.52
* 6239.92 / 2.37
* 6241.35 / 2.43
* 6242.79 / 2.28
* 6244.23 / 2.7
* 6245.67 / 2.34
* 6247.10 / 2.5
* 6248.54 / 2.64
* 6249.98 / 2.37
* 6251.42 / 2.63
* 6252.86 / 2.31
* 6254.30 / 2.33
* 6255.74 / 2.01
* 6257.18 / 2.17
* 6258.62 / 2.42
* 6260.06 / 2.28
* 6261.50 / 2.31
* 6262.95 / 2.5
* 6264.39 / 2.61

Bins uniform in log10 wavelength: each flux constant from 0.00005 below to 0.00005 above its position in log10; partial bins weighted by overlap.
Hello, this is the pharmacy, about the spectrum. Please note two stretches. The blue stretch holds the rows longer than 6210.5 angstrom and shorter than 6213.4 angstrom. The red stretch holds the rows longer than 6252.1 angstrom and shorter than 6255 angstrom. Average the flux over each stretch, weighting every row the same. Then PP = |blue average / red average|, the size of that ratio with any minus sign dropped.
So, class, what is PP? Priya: 1.02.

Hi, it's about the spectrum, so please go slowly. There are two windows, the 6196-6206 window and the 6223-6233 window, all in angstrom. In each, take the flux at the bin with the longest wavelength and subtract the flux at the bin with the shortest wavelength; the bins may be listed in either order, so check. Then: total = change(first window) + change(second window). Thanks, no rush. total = 0.22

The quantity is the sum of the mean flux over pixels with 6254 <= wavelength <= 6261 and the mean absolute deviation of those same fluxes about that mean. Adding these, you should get 2.36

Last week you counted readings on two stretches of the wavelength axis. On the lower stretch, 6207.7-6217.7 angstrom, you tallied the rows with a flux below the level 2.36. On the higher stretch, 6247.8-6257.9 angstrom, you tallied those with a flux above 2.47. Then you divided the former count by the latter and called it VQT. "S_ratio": 1.5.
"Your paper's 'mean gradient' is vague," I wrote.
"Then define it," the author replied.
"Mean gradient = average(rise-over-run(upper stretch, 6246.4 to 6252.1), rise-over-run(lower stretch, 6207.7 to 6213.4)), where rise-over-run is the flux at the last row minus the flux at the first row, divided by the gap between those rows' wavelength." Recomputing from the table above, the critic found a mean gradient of 0.01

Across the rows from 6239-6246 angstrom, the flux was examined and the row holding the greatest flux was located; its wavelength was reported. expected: 6244.23 angstrom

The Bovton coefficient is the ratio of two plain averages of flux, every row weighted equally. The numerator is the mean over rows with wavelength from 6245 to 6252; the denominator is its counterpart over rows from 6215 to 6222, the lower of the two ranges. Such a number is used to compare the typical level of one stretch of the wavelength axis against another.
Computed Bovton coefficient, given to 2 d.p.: 1.06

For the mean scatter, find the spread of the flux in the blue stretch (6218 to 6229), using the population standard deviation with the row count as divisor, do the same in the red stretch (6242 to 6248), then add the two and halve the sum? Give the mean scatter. 0.14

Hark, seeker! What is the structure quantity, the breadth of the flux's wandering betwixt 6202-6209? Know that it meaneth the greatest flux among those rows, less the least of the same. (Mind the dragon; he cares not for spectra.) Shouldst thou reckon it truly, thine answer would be 0.26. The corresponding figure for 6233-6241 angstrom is 0.23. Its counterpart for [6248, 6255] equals 0.33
